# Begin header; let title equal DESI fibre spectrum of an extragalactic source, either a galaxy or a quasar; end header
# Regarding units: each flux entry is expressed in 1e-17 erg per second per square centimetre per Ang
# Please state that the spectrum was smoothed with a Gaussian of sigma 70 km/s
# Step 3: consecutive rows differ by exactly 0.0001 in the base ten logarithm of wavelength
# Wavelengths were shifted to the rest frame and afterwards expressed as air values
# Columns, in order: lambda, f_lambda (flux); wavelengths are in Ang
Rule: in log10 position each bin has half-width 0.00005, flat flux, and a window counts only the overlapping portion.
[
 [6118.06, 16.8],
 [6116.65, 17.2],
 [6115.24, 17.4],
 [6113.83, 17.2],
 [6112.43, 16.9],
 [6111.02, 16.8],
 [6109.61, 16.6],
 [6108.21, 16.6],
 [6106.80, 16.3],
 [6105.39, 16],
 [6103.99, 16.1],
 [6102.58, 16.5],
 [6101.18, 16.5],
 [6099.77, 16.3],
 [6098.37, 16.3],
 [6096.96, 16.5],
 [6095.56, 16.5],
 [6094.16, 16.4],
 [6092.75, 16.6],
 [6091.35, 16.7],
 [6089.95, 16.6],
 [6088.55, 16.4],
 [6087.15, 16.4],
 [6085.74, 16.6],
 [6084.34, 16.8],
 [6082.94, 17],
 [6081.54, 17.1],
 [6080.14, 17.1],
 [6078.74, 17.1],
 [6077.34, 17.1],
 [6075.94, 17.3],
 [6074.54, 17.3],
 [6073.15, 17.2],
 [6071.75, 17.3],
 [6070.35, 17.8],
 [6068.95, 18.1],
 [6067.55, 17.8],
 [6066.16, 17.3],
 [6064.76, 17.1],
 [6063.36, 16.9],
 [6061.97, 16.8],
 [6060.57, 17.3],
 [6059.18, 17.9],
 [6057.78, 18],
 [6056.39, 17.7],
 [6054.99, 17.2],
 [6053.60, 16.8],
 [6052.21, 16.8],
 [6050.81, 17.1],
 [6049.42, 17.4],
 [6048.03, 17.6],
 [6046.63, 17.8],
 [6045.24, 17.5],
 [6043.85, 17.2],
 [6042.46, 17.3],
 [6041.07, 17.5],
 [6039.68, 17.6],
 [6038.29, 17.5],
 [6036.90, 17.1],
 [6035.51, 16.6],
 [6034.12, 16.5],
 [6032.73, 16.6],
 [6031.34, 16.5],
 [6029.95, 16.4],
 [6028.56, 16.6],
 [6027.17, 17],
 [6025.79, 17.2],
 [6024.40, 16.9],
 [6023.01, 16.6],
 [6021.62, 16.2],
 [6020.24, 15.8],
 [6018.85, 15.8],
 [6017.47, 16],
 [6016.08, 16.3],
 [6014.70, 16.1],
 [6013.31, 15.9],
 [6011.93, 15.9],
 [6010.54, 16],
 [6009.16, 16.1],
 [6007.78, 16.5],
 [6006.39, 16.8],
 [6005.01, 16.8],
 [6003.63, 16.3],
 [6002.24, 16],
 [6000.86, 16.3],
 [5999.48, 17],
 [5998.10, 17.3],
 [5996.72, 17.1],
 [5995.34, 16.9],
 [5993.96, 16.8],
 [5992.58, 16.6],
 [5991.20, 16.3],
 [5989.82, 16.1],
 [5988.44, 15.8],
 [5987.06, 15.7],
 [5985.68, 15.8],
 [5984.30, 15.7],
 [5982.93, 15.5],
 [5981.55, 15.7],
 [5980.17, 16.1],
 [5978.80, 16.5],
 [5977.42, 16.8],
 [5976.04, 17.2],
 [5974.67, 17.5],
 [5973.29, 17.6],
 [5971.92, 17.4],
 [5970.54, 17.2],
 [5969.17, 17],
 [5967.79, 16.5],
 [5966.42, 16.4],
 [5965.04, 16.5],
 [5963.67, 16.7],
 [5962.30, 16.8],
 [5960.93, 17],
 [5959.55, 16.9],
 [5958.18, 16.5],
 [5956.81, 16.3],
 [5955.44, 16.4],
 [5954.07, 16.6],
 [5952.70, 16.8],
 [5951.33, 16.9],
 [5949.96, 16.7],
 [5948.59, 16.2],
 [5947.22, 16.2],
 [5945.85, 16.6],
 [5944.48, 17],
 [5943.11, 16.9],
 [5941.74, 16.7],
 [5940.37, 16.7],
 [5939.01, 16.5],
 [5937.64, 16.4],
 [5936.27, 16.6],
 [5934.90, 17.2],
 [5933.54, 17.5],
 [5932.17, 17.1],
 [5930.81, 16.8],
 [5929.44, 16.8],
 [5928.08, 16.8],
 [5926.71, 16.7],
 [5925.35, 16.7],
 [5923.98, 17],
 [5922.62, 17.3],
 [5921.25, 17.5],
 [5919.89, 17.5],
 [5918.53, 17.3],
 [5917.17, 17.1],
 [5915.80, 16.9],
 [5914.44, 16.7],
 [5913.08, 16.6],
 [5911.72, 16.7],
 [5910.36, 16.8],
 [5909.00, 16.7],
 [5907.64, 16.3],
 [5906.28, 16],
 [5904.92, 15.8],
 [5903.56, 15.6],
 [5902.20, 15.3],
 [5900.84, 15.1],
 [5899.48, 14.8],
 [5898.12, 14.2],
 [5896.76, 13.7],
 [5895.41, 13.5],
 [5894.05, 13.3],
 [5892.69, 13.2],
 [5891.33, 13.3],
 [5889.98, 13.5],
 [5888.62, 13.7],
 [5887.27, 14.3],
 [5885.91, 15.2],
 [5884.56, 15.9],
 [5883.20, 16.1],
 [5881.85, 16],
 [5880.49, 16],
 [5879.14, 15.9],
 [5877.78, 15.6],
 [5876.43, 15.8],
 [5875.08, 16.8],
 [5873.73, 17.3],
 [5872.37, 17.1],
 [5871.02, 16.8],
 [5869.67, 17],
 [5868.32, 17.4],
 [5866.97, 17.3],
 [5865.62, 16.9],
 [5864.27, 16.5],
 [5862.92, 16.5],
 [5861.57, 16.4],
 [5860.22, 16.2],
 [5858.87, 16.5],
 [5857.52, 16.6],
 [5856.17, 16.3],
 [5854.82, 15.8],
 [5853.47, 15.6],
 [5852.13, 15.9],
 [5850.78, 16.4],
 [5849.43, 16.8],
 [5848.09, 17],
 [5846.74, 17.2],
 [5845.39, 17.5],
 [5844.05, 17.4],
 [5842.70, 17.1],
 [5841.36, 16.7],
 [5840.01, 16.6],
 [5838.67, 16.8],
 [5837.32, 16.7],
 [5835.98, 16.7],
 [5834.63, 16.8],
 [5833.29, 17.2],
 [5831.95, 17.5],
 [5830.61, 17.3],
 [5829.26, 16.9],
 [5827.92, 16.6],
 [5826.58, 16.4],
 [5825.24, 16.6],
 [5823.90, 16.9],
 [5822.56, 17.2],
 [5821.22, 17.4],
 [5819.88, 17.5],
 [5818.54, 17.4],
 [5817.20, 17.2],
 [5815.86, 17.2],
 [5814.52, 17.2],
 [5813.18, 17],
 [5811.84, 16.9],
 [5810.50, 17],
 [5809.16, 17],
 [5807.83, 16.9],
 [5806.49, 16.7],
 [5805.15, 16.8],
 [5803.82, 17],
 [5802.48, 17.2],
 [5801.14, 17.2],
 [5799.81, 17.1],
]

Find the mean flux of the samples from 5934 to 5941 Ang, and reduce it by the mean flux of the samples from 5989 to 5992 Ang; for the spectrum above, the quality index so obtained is 0.5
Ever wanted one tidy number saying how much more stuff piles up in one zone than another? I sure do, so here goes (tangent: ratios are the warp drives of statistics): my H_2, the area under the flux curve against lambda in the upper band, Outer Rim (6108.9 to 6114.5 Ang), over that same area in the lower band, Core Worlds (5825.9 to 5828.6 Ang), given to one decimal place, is 2.1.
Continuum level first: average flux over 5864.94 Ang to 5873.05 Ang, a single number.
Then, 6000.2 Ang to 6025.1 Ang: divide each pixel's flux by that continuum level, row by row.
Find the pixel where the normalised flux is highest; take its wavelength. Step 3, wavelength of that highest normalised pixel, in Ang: 6024.40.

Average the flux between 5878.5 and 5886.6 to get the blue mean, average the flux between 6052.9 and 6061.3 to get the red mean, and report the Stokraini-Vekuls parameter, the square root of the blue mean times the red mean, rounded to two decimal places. 16.65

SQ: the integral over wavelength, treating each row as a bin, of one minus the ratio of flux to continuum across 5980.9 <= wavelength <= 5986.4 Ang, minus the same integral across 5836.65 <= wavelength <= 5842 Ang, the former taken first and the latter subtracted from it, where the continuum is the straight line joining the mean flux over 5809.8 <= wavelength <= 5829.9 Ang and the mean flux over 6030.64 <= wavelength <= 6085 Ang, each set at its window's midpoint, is 0.37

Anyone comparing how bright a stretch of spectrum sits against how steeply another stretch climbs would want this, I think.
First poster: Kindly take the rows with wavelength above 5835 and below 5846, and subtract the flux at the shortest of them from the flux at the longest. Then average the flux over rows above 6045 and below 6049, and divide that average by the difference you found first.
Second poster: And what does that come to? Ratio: 22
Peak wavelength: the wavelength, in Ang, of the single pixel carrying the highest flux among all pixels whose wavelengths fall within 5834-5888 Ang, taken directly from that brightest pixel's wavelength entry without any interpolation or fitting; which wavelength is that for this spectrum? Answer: 5845.39 Ang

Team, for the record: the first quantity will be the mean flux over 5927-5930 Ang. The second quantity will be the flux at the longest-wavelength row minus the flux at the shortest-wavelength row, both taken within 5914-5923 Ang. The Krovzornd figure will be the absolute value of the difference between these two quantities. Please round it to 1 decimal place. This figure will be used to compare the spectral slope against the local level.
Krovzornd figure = 16.2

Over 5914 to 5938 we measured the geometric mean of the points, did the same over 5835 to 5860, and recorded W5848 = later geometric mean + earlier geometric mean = 33.6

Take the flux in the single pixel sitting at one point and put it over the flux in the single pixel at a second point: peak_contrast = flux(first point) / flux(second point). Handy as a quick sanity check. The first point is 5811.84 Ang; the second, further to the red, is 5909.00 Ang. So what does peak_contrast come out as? 1.01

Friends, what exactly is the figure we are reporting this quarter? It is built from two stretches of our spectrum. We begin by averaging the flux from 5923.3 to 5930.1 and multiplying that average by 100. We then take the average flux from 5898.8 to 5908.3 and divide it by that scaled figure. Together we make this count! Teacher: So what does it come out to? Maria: 0.0093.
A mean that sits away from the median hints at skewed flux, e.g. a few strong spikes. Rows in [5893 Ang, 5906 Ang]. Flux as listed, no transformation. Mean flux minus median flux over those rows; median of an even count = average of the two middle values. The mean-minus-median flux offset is -0.21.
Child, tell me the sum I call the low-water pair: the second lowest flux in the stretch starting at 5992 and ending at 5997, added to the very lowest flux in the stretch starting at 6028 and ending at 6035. 33.2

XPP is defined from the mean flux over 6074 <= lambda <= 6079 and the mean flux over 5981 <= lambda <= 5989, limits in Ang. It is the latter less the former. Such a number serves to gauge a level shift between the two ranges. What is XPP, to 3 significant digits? -1.50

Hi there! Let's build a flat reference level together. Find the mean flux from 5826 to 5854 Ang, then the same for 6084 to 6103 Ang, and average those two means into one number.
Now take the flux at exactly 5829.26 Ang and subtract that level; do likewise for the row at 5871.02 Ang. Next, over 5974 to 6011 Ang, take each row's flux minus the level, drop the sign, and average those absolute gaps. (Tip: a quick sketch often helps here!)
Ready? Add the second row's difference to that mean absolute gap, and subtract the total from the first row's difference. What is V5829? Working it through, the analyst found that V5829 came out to -0.41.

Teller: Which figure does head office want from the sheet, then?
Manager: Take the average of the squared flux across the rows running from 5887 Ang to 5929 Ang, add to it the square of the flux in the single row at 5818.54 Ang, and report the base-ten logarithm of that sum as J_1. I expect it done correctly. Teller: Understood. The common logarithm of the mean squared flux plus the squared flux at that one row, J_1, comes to 2.741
